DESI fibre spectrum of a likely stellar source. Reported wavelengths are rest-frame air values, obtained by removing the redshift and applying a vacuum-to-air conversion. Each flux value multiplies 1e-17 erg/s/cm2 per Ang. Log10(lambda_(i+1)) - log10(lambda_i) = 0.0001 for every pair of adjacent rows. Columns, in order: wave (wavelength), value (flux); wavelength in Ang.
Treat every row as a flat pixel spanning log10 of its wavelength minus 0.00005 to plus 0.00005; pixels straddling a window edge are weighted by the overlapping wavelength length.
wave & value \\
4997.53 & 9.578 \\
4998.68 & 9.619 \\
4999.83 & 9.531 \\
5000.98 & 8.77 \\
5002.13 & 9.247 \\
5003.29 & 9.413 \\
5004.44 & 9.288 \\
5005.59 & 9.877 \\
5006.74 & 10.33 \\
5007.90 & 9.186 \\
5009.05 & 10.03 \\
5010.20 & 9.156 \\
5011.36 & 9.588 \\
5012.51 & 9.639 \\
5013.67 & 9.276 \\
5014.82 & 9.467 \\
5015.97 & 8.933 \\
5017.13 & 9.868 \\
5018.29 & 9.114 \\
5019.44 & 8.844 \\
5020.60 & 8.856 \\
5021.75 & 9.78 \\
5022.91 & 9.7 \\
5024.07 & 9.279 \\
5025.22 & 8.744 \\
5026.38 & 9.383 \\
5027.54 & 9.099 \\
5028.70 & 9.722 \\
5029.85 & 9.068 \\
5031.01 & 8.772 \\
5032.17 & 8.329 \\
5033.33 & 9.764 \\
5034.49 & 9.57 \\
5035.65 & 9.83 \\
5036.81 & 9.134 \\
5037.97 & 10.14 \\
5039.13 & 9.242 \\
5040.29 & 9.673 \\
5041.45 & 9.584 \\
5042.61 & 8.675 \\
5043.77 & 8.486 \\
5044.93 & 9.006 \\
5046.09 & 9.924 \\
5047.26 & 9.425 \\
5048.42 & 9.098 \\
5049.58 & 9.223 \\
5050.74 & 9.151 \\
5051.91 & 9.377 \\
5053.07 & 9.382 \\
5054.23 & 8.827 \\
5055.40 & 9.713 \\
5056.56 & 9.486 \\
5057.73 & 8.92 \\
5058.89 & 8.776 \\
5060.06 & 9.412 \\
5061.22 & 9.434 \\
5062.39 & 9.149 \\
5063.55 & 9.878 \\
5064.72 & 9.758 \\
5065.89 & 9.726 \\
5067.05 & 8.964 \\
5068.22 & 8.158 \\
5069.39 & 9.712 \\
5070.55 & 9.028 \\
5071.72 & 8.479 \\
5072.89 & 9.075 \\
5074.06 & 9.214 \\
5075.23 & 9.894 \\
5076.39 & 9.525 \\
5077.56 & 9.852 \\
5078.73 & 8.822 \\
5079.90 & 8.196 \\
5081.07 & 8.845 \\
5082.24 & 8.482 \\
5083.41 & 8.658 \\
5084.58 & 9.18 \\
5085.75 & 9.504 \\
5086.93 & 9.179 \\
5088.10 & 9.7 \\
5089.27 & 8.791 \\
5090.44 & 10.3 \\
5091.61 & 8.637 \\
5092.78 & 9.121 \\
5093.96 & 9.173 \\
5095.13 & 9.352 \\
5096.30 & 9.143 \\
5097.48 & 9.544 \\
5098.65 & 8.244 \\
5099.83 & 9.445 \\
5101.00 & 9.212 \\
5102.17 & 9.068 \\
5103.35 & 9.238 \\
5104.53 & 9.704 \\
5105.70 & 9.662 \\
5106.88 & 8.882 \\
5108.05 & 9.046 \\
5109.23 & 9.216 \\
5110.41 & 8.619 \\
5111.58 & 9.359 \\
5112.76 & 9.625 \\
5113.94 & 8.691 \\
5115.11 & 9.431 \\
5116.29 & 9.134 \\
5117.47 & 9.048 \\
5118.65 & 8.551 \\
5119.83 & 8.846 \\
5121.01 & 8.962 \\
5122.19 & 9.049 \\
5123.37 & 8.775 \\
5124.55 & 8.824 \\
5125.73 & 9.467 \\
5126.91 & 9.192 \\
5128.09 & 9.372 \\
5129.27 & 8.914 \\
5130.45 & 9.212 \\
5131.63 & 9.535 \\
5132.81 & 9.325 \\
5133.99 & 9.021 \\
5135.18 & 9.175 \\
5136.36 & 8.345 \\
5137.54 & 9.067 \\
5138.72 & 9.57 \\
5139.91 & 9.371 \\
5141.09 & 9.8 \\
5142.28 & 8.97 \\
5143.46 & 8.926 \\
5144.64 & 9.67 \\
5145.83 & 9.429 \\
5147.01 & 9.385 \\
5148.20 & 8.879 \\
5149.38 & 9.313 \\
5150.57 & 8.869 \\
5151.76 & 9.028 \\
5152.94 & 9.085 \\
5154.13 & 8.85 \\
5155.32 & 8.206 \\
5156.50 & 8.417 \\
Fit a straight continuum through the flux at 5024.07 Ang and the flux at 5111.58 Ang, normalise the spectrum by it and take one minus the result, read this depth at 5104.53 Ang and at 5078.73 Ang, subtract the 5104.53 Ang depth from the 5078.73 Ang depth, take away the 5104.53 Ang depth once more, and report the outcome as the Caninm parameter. 0.13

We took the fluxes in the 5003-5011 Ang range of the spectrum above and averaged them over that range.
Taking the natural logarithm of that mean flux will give 2.26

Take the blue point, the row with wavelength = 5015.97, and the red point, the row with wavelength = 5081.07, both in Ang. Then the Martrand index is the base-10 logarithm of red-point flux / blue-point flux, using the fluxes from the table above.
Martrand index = 0.00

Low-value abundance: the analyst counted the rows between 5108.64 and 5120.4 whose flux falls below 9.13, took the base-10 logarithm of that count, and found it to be 0.70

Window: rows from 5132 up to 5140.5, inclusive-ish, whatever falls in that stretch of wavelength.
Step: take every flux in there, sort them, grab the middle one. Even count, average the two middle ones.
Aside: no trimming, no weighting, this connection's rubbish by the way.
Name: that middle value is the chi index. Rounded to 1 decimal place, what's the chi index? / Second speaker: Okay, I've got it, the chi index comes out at 9.2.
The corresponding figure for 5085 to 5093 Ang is 9.2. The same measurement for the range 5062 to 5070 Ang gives 9.7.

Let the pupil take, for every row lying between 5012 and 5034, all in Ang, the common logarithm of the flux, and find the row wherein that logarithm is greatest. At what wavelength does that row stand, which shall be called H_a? 5017.13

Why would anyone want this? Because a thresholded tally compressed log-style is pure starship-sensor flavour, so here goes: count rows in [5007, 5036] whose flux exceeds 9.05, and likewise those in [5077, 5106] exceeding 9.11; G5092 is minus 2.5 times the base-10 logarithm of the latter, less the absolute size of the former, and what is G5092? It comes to -22.0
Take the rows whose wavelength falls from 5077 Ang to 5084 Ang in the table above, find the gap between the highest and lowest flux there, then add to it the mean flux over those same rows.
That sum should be 10.5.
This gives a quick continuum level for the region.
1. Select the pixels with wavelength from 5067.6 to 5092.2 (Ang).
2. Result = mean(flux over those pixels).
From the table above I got 9.11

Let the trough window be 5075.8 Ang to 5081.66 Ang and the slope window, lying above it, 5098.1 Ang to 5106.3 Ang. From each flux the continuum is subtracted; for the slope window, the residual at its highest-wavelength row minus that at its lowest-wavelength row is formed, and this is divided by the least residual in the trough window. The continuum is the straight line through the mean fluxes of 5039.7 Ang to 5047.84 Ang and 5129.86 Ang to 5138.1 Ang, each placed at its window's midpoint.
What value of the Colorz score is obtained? -1.4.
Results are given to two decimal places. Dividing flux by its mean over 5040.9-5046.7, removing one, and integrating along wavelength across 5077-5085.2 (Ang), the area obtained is -0.24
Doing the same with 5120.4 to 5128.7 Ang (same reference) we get -0.04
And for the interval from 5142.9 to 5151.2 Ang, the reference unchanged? 0.07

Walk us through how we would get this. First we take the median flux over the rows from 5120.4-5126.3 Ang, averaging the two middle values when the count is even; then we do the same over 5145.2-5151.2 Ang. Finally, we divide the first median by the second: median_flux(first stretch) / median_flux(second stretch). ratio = 0.96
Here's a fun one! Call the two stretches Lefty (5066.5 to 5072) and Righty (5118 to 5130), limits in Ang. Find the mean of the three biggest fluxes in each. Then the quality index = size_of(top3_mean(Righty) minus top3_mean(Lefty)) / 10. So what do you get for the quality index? 0.01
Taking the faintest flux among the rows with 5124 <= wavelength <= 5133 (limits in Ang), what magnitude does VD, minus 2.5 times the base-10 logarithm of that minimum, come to -2.36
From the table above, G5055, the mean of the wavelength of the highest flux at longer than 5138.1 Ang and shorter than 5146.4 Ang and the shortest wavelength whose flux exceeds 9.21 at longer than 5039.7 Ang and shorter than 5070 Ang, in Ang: 5090.7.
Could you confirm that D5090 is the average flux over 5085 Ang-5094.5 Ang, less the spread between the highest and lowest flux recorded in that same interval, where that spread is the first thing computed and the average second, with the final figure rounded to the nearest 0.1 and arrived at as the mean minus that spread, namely 7.6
